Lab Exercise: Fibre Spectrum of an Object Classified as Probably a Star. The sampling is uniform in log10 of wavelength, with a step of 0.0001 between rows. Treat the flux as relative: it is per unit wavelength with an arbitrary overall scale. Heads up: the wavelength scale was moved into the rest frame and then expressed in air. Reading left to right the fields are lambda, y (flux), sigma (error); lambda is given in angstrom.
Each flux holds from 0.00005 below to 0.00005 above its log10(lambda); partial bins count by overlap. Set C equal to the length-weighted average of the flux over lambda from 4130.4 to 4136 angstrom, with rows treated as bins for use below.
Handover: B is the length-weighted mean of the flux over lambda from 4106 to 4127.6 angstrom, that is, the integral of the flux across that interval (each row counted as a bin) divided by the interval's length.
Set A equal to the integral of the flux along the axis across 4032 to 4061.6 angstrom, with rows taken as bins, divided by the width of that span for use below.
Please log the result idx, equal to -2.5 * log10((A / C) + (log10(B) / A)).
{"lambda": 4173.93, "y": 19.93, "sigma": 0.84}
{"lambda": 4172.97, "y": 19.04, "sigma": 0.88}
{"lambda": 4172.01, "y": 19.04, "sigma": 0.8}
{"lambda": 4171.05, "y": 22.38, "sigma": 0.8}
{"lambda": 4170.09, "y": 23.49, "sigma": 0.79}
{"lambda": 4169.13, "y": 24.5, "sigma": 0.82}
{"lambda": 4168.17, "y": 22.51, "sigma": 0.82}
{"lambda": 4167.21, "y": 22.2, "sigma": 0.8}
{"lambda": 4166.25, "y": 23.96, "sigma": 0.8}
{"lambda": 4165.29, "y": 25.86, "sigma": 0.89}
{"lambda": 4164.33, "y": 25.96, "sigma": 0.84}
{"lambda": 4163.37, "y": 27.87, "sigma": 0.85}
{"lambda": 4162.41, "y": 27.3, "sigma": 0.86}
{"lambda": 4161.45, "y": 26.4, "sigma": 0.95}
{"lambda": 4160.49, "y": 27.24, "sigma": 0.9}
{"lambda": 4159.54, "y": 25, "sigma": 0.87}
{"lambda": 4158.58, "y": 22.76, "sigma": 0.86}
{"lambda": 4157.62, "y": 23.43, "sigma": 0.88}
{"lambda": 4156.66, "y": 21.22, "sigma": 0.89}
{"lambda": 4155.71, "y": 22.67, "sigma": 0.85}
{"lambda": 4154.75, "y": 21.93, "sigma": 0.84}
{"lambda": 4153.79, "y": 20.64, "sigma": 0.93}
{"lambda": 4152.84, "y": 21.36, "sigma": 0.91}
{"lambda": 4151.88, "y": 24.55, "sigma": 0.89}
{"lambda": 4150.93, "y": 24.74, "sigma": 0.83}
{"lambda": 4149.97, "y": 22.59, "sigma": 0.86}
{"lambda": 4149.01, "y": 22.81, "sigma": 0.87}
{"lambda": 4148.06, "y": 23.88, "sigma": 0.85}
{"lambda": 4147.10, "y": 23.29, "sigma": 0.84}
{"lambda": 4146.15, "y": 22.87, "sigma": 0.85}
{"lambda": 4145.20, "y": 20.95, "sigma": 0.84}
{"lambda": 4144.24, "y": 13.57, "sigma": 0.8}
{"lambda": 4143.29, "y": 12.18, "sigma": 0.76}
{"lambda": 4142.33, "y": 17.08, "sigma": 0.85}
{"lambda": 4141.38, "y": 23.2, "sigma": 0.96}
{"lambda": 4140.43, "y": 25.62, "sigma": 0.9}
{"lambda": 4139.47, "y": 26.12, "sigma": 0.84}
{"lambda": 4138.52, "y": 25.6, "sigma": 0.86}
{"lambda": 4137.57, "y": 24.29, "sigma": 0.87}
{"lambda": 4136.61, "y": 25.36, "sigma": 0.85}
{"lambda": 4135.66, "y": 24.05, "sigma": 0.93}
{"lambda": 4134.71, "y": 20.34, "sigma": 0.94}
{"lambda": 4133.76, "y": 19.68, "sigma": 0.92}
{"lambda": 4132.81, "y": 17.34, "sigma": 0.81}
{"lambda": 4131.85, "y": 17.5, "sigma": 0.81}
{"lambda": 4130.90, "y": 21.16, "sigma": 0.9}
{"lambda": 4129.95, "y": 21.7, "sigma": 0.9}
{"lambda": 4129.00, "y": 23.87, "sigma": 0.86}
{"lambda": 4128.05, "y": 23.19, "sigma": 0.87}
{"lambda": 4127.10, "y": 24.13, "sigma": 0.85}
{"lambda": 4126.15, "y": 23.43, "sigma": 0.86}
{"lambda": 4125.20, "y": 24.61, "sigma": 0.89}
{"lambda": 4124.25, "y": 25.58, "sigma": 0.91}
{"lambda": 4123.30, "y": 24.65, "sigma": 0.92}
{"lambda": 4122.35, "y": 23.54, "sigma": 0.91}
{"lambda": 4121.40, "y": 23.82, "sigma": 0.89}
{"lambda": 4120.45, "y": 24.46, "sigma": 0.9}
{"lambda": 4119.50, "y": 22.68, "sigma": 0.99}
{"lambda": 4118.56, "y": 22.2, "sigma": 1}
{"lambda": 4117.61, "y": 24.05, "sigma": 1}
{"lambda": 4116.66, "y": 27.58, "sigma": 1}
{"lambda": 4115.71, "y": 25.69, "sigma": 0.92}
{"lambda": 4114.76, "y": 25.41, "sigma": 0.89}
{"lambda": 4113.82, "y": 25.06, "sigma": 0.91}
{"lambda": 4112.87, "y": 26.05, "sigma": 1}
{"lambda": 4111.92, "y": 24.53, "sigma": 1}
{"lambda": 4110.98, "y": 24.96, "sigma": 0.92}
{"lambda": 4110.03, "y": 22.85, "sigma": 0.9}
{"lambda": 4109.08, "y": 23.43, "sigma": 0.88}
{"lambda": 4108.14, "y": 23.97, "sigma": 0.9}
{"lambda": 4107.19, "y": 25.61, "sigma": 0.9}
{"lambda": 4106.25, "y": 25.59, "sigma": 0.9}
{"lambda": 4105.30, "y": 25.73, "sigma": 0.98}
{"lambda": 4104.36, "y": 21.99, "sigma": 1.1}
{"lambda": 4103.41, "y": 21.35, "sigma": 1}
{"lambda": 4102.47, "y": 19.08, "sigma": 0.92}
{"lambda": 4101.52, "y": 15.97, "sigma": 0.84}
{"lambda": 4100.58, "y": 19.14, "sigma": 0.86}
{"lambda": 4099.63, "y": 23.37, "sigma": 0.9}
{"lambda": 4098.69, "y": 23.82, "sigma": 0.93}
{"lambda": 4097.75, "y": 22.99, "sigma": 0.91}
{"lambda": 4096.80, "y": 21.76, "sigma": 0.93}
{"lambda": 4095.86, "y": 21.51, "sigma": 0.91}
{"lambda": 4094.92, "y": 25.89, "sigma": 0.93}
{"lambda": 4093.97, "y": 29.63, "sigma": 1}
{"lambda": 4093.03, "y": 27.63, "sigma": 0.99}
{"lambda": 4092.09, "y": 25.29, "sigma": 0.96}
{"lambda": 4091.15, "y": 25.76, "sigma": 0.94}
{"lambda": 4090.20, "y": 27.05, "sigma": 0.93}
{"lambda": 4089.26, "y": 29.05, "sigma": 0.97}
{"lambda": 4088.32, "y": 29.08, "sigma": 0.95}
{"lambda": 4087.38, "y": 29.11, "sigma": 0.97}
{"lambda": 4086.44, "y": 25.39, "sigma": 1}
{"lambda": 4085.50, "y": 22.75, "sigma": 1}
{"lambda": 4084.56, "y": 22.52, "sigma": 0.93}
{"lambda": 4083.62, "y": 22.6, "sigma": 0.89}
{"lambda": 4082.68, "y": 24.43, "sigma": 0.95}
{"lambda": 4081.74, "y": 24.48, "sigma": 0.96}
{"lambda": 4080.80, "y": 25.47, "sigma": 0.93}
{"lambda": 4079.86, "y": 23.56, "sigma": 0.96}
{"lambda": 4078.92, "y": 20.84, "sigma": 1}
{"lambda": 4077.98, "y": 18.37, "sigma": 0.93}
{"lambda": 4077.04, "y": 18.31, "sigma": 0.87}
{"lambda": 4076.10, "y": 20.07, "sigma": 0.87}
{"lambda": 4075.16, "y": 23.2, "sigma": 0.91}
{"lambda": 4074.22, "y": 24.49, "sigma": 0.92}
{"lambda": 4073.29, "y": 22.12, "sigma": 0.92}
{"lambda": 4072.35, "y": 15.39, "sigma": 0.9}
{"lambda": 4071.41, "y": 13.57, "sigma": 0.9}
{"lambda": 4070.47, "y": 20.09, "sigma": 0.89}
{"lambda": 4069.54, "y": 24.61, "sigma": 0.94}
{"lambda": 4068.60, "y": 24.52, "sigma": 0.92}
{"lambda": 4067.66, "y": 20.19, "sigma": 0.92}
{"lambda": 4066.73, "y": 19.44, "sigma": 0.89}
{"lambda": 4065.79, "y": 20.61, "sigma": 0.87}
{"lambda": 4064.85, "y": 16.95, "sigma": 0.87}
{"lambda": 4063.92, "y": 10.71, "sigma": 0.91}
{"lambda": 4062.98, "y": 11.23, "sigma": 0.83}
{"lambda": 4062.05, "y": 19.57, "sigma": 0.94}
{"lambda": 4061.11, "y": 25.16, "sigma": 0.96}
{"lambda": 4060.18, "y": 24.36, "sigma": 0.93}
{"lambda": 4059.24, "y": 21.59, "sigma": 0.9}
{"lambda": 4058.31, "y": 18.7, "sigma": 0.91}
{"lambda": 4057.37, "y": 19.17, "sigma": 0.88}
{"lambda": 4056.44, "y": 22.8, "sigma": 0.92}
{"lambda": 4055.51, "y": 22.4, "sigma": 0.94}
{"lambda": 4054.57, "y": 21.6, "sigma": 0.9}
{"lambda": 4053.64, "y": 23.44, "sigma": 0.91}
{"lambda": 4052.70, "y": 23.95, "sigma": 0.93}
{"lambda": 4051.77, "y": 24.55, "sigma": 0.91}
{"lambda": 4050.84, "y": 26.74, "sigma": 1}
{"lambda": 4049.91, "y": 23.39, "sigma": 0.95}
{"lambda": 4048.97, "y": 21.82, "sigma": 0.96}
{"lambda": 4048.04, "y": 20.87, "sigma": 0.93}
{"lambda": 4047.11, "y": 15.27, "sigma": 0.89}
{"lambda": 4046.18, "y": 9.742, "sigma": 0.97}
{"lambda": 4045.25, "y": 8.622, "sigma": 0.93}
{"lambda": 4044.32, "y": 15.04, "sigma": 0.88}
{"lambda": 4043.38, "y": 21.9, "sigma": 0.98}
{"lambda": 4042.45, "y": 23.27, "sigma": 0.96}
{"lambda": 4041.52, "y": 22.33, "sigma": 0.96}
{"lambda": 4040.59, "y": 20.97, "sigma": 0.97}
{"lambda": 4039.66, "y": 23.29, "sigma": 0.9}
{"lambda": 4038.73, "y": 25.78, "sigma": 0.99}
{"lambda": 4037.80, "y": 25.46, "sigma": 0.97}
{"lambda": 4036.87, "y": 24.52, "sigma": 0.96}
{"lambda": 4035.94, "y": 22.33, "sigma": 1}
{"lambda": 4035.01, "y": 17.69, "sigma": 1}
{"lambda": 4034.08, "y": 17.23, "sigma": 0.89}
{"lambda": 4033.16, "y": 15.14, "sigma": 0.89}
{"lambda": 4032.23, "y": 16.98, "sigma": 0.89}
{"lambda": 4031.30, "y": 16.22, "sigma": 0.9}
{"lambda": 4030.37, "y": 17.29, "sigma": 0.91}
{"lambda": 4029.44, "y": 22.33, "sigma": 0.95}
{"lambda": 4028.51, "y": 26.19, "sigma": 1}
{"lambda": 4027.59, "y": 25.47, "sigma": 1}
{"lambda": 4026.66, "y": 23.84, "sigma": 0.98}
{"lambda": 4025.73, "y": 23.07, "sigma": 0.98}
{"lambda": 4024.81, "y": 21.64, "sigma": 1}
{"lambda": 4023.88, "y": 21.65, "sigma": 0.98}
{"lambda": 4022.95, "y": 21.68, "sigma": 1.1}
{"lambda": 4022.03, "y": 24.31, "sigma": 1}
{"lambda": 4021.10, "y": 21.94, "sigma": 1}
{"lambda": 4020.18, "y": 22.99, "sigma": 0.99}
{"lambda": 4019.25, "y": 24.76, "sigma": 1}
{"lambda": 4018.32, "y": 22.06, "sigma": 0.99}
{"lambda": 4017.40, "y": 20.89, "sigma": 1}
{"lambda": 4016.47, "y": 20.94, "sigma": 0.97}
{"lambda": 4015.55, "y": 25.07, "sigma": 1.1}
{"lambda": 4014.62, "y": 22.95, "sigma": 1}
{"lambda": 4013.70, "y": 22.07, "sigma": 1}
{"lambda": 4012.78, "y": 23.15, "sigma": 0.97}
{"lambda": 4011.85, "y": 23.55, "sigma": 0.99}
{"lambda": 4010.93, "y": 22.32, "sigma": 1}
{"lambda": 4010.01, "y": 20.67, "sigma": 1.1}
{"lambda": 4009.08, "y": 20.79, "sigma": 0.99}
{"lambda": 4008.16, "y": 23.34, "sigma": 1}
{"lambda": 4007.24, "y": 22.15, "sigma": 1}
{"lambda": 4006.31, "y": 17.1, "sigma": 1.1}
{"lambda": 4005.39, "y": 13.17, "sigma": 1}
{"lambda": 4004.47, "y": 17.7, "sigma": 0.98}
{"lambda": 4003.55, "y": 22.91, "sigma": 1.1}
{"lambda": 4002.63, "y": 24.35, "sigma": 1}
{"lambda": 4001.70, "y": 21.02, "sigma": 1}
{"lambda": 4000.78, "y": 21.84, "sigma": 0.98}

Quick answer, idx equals -0.12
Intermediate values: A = 20.8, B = 24.5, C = 19.9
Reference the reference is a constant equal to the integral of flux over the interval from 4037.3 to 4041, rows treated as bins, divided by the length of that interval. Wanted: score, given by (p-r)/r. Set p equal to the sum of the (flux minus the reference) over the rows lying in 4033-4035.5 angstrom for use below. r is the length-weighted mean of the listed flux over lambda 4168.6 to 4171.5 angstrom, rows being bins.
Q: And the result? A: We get -1.9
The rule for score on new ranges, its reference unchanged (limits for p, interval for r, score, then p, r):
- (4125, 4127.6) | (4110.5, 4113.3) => -1.0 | 0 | 25.2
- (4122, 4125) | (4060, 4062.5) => -0.9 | 2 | 22.9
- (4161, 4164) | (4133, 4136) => -0.5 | 10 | 20.9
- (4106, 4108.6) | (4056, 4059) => -0.8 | 3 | 20.3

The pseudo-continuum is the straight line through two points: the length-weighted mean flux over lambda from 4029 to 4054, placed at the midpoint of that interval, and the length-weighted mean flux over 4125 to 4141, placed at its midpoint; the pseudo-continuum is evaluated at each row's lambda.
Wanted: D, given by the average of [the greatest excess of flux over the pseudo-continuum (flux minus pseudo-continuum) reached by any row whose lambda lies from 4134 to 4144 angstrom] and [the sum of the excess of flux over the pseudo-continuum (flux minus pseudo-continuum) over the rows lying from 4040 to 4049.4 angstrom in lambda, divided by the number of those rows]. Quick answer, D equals 0.4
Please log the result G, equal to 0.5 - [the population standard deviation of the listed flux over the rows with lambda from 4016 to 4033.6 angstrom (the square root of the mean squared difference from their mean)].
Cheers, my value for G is -2.5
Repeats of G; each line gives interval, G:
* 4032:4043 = -3.0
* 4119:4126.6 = -0.3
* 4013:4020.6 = -1.0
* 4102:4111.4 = -1.6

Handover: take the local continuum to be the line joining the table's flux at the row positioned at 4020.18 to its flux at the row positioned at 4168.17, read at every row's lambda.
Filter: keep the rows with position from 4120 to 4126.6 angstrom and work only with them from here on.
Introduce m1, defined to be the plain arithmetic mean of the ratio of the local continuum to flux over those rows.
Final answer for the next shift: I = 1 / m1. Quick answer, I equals 1.07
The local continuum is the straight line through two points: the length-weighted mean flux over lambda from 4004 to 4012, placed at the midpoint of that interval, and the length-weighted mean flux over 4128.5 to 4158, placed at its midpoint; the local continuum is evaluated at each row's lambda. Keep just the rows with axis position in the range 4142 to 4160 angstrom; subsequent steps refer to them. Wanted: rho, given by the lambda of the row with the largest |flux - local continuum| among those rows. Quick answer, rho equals 4143.29 angstrom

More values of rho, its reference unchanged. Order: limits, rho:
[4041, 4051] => 4045.25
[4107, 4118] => 4116.66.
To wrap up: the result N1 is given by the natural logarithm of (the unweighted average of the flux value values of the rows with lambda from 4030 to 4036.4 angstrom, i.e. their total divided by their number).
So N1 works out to 2.87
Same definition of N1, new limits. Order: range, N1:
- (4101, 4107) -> 3.07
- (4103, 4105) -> 3.08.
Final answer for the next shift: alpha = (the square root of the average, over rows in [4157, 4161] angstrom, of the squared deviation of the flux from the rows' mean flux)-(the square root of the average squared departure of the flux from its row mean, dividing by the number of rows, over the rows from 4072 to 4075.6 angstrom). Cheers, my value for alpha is -1.8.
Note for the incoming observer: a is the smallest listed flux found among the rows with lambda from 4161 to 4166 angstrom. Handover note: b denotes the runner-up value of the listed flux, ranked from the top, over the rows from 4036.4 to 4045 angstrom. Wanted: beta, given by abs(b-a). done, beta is 0.4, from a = 25.86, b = 25.46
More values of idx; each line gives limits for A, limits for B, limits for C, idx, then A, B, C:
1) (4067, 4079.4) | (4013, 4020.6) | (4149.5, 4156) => 0.03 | 20.4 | 22.7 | 22.6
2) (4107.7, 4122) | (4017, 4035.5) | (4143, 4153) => -0.20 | 24.4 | 21.2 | 21.3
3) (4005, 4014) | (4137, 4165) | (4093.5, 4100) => 0.08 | 20.9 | 23.0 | 24.2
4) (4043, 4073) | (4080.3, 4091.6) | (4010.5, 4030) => 0.08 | 19.6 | 25.6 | 23.0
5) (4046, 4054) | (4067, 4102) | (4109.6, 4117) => 0.10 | 21.5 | 23.1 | 25.2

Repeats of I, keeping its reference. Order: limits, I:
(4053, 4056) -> 0.98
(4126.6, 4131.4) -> 1.00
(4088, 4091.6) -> 1.22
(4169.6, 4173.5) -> 0.92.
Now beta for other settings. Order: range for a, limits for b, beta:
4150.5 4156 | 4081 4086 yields 3.8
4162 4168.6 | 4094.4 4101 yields 1.6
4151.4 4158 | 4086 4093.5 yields 8.4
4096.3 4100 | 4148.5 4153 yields 2.8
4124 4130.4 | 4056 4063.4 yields 2.7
